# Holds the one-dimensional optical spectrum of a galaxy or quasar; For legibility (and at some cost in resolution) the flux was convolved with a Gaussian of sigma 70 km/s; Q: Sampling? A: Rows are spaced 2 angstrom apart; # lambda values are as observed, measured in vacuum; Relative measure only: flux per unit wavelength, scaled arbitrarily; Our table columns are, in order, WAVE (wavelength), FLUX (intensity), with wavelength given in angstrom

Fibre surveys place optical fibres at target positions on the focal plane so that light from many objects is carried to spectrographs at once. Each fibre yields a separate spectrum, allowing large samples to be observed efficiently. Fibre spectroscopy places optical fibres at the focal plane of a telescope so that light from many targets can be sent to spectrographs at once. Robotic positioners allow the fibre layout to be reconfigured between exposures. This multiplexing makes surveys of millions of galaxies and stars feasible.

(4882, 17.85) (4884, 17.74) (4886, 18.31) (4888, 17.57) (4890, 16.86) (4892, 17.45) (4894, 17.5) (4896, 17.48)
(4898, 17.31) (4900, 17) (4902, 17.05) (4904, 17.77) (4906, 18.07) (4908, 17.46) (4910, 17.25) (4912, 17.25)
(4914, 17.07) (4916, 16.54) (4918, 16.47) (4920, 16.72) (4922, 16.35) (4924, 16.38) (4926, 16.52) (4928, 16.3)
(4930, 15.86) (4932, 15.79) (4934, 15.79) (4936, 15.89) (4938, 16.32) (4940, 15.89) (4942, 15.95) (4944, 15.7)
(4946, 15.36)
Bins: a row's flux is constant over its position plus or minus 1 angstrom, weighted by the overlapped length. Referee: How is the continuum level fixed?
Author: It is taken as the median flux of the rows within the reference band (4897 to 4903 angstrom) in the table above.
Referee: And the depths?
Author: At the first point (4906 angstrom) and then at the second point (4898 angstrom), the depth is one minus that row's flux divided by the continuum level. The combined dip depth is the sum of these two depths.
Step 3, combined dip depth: -0.075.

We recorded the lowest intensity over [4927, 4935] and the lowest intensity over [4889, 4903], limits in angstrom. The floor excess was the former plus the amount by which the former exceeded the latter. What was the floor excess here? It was 14.7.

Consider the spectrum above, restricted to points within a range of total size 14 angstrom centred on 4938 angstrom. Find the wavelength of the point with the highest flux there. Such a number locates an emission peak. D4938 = 4938 angstrom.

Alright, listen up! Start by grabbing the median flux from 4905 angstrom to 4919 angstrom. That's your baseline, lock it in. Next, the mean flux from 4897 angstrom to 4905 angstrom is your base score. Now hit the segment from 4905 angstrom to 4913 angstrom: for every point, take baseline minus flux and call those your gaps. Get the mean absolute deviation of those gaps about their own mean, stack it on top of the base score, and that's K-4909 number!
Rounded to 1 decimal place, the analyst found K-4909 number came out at 17.6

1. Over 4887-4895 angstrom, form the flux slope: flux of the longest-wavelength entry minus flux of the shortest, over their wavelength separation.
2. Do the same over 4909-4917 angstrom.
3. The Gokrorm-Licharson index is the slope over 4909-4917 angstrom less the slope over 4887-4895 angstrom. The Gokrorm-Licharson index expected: -0.11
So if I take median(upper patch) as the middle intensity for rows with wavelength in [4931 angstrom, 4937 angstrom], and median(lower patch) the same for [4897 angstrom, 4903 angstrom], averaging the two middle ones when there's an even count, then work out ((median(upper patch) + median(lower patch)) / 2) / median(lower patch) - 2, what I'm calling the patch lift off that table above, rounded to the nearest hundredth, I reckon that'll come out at -1.04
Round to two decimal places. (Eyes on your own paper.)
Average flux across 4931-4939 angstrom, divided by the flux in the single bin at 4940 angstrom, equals 1.00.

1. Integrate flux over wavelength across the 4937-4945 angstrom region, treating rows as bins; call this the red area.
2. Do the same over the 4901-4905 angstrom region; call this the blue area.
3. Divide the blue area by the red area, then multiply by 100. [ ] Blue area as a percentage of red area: 55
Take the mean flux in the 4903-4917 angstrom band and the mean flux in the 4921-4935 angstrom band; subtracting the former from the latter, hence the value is -1.20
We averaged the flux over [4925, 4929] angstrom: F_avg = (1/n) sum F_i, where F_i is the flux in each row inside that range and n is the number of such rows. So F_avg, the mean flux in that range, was 16.4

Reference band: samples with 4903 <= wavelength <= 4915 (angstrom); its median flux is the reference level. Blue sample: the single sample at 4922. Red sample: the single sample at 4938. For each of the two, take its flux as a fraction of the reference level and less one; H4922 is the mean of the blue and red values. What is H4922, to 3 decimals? -0.059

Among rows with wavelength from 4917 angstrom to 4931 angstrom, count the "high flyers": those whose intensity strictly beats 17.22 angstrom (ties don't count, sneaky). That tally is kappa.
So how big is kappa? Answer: 0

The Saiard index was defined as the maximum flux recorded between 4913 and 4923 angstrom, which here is 17.07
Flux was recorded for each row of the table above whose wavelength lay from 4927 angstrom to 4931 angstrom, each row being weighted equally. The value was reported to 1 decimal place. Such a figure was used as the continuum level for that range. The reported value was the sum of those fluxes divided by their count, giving 16.1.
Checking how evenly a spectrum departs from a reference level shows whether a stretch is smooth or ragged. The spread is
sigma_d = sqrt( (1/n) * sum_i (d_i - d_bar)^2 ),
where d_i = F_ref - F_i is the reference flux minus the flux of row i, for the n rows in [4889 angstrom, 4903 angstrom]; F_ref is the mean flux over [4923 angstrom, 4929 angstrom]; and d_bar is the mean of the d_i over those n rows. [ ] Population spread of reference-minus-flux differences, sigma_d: 0.2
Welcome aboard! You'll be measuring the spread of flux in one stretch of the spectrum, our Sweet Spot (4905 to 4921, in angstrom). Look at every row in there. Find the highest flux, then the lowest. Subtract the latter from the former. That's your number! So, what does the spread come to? 1.60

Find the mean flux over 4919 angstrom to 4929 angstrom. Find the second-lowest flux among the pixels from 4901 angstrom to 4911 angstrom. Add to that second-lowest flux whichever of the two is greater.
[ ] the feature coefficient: 34.5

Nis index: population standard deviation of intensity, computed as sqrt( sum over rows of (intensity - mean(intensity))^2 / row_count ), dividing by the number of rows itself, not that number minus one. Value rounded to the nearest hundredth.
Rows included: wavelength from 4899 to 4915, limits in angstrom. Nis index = 0.36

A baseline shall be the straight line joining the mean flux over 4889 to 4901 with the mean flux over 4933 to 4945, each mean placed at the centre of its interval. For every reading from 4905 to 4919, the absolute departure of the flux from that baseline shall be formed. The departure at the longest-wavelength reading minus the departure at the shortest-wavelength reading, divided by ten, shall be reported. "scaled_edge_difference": -0.104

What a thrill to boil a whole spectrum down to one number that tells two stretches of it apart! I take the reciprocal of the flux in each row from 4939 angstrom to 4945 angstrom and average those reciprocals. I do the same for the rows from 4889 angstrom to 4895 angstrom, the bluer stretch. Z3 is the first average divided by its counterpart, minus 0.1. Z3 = 0.99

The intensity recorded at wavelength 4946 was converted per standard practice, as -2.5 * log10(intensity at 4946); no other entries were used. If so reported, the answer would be -2.97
